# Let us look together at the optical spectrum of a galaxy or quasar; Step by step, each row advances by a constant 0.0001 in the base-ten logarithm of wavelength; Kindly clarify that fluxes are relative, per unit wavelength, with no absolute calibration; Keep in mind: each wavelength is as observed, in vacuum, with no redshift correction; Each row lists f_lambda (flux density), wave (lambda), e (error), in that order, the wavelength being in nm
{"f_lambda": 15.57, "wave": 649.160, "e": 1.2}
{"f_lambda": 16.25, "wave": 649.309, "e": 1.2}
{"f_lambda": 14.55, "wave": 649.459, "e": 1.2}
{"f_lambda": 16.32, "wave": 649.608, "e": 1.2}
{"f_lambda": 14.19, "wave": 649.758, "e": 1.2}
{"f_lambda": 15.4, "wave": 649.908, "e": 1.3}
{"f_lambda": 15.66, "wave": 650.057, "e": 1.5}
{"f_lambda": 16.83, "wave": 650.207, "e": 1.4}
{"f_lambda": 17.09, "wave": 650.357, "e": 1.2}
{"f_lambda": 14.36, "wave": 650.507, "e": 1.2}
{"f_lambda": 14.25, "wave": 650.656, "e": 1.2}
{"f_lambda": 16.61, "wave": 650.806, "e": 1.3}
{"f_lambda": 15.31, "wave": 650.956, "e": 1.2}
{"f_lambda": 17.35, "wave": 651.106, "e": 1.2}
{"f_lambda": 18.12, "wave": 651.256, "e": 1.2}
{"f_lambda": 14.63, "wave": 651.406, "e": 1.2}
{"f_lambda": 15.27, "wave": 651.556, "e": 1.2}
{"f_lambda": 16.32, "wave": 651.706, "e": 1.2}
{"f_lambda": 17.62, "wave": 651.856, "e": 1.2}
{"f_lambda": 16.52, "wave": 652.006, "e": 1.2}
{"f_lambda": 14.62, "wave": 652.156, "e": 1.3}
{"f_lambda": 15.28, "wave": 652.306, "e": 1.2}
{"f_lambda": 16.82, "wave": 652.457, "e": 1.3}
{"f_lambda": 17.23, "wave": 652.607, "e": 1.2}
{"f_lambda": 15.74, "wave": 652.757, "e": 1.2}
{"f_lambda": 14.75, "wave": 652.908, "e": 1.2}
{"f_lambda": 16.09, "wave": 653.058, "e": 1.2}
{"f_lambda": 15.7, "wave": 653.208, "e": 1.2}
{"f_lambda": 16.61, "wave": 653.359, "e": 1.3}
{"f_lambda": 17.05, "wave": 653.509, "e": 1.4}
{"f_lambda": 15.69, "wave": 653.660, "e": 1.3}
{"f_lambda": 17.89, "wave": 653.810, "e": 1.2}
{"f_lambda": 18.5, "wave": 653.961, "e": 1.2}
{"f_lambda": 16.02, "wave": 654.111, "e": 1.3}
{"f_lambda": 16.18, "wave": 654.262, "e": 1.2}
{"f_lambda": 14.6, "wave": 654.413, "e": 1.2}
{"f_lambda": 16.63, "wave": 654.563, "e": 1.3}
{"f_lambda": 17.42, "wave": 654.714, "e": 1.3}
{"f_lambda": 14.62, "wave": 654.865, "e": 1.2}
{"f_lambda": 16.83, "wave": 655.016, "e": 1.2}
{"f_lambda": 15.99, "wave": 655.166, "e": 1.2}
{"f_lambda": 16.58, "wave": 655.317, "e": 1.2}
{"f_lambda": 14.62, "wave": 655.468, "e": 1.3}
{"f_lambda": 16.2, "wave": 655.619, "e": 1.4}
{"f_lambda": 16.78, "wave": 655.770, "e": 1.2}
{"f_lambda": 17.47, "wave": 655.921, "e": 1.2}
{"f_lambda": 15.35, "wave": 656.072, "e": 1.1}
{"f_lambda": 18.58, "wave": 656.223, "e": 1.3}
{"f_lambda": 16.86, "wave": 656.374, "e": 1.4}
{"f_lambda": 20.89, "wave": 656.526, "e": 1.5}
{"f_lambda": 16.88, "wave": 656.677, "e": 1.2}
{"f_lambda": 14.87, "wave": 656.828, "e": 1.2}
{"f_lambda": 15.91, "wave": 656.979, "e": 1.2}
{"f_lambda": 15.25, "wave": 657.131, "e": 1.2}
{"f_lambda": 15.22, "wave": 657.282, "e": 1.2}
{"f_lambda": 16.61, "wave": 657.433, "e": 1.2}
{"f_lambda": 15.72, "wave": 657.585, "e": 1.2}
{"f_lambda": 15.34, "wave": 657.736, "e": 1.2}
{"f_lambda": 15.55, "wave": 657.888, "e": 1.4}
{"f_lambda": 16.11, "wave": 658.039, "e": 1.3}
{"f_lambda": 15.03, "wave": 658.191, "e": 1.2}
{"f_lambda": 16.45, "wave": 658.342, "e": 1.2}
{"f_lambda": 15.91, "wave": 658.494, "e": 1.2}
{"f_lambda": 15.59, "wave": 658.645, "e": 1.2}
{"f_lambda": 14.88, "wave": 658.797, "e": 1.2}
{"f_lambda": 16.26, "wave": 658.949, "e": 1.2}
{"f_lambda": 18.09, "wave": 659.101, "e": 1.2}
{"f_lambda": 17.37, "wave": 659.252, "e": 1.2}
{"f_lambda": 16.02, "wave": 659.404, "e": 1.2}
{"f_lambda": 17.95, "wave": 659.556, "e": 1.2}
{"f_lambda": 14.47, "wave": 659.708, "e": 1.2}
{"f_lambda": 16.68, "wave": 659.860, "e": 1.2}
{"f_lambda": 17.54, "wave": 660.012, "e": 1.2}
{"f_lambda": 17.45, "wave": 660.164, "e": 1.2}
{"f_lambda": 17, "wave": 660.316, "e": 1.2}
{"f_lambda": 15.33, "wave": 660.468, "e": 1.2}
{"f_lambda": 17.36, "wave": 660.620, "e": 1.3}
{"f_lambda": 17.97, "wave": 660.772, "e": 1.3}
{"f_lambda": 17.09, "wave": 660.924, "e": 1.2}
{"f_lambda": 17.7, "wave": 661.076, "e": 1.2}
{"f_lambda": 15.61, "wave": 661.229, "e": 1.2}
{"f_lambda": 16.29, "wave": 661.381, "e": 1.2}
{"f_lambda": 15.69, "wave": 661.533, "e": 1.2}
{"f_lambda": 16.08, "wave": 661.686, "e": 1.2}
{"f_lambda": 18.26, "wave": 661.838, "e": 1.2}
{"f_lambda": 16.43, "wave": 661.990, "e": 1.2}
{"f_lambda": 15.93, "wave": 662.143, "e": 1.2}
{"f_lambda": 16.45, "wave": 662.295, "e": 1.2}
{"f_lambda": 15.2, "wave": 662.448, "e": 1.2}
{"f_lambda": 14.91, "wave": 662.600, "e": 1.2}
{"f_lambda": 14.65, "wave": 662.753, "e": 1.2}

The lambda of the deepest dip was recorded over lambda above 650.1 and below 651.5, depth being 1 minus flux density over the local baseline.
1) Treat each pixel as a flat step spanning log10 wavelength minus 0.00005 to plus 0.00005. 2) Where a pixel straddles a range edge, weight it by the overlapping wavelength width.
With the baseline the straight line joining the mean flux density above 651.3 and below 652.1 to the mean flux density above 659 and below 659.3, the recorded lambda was 650.656 nm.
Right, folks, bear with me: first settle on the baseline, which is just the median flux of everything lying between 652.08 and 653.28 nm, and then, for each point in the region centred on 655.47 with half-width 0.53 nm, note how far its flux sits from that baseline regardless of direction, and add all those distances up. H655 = 6.6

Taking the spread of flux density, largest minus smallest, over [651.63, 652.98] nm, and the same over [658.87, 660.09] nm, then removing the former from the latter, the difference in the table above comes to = 1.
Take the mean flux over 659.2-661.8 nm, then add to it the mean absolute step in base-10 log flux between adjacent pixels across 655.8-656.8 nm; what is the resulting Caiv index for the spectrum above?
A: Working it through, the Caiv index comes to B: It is 16.8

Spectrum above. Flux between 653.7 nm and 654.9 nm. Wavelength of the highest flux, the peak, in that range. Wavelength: 653.961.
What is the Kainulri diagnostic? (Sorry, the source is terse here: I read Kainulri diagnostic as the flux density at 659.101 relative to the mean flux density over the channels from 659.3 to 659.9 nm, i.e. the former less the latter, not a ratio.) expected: 1.8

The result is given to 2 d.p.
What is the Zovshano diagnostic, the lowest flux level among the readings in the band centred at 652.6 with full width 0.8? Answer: 14.75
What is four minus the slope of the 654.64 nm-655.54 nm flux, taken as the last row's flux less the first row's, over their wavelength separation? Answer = 7.7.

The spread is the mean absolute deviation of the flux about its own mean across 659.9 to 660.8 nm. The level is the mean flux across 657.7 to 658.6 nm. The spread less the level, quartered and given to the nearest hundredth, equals -3.78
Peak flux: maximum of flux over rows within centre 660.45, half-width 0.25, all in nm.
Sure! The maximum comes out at 17.36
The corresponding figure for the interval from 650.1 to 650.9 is 17.09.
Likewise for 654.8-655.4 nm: 16.83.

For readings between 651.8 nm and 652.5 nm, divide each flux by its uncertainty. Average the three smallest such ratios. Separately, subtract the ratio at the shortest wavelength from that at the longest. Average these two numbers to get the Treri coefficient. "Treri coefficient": 5.3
